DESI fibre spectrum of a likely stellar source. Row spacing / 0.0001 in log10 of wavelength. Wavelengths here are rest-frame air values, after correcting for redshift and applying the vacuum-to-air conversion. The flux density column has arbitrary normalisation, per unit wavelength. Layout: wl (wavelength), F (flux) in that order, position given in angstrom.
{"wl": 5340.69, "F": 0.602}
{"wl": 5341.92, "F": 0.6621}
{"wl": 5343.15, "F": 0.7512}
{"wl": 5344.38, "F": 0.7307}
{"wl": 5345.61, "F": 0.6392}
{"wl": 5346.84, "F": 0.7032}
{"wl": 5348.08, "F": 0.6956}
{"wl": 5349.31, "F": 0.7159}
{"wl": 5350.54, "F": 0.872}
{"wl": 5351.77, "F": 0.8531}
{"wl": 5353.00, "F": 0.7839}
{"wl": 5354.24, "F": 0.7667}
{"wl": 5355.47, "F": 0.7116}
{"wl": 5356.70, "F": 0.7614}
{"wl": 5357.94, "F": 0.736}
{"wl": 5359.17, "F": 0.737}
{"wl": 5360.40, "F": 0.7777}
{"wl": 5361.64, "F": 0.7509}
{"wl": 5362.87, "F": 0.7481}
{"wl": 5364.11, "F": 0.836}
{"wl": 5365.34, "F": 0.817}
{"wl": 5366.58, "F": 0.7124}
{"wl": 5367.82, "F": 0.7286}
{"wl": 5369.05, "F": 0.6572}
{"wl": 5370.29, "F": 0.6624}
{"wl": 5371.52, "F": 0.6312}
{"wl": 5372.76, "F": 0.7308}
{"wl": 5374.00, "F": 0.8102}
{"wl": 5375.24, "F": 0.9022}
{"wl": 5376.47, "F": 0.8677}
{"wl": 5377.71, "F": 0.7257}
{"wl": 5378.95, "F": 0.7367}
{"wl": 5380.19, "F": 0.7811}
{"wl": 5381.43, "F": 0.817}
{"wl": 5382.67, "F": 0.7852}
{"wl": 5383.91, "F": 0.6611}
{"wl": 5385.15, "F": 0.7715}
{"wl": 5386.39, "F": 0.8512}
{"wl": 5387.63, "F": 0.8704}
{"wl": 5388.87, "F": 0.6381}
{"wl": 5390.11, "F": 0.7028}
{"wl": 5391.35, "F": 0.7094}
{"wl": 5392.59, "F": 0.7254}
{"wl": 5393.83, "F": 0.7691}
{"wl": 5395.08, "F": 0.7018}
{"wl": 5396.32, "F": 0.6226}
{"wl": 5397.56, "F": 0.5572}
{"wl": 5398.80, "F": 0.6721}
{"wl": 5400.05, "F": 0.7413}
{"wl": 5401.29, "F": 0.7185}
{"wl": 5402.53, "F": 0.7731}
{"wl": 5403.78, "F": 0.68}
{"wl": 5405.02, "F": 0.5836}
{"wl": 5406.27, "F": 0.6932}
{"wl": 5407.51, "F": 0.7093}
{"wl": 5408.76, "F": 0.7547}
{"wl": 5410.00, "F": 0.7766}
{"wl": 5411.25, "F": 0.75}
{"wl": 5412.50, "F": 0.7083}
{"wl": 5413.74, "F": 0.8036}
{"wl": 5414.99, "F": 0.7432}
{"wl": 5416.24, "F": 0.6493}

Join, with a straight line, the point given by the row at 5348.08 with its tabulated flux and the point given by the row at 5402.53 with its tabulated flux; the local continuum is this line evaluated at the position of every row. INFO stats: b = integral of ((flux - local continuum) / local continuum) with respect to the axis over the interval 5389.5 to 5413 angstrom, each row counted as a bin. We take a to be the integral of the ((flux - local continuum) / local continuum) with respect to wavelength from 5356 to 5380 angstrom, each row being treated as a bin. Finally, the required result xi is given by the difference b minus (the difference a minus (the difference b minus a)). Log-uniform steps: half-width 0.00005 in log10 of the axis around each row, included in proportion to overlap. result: -6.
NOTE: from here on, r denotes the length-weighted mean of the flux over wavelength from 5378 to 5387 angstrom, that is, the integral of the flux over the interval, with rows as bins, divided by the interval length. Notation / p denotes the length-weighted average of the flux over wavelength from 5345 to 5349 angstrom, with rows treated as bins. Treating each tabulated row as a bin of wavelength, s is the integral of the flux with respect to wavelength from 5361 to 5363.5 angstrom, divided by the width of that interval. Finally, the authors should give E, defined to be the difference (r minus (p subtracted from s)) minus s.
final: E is -0.05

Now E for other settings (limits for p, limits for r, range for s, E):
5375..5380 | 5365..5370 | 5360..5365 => -0.04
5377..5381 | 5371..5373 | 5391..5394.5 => -0.04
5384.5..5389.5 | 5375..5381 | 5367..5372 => 0.23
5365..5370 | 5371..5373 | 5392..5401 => 0.02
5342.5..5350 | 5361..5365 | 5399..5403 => 0.02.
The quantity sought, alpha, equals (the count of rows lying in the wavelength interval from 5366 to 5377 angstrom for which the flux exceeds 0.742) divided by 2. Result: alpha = 1.5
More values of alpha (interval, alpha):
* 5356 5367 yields 3.0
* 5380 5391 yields 3.0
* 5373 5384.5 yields 3.0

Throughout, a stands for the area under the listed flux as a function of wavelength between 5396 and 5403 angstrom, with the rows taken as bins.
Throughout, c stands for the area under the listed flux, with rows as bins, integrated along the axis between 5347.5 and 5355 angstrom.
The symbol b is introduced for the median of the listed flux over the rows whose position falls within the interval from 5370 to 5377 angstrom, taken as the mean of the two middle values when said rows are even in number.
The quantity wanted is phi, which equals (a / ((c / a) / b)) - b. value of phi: 2.2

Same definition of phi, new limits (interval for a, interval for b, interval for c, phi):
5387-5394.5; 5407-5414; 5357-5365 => 3.0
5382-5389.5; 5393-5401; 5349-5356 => 3.4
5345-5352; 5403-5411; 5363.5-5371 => 2.7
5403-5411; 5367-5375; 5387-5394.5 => 3.3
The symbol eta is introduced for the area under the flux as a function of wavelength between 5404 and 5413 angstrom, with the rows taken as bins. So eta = 6.38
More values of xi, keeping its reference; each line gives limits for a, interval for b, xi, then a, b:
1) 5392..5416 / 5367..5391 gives 5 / -2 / 0.45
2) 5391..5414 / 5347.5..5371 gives 7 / -2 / 1.40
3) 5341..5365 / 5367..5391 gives -2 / 2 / 0.45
